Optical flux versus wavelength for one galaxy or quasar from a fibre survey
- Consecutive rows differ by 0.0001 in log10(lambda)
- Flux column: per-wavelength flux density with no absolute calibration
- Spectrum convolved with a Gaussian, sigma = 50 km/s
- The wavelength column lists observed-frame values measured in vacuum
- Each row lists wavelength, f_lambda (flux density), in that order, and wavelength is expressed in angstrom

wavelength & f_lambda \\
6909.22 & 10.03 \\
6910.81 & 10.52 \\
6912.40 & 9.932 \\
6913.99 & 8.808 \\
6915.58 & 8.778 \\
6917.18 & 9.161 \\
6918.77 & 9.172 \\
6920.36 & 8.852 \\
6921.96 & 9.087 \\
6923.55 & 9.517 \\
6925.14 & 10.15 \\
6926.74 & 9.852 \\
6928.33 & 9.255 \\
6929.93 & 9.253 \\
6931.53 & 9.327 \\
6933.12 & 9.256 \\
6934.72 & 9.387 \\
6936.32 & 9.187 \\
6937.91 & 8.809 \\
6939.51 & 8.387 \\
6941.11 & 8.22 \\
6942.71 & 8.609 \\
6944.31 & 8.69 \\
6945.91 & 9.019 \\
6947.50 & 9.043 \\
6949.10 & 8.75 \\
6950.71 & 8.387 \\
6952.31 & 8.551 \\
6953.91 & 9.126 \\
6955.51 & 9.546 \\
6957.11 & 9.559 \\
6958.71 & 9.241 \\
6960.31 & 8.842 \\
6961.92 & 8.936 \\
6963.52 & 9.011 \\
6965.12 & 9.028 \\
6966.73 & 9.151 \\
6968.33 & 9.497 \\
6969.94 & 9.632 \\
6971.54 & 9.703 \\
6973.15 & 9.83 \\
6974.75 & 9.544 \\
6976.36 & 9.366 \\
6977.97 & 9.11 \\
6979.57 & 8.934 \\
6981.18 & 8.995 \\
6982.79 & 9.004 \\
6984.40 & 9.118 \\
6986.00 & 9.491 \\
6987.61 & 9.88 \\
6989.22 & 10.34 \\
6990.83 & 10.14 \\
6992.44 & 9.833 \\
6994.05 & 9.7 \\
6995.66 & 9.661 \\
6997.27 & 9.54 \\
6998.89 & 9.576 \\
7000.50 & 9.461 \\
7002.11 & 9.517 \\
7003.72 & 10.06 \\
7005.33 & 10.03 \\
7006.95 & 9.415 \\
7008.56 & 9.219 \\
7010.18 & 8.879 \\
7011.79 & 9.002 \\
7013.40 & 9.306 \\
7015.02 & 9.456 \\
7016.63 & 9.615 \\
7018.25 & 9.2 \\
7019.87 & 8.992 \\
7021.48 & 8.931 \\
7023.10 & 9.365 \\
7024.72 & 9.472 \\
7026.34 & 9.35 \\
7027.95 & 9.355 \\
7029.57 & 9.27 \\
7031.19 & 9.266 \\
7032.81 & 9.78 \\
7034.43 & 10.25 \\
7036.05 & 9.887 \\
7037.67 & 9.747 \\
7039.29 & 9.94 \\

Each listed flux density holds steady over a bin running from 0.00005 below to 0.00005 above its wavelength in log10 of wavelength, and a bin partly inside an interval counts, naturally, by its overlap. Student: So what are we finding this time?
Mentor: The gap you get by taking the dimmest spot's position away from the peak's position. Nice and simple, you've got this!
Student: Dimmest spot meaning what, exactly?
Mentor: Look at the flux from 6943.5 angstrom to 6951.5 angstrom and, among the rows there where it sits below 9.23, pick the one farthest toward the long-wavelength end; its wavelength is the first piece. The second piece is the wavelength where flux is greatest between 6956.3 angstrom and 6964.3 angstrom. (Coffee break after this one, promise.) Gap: 6.4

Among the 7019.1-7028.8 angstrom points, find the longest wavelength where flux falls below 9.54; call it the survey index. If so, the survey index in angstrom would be 7027.95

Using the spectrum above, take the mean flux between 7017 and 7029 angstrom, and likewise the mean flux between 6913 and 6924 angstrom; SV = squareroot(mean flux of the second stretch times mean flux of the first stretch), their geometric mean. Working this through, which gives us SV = 9.15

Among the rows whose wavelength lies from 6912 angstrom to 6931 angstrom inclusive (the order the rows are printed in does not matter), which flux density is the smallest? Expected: 8.778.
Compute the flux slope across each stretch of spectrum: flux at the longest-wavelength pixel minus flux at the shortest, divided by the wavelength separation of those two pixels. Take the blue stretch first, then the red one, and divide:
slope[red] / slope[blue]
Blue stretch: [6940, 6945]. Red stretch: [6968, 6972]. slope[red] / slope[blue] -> 0.44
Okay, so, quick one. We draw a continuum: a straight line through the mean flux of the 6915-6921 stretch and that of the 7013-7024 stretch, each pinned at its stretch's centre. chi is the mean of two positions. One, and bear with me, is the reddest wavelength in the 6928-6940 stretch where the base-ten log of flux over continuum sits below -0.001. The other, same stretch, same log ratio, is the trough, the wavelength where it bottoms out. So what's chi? 6939.5 angstrom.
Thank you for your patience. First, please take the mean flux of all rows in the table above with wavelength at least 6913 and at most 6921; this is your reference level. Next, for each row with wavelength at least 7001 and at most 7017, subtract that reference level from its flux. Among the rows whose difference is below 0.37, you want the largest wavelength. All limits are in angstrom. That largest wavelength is 7013.40 angstrom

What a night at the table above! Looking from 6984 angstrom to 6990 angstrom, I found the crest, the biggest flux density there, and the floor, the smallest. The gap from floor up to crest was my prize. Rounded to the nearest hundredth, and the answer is 1.22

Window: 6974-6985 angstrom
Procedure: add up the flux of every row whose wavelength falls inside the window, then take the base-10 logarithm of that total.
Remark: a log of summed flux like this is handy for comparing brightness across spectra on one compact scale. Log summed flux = 1.81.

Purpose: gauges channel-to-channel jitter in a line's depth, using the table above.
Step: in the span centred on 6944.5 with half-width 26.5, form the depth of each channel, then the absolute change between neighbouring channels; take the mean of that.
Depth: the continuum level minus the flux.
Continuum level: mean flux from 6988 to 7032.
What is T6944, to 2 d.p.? 0.25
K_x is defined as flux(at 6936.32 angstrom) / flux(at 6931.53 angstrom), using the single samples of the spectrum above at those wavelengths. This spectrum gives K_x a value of 0.98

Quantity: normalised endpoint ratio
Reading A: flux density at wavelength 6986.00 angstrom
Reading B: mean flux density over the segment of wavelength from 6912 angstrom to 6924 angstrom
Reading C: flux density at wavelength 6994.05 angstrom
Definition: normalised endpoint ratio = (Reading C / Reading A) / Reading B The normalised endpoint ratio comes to 0.112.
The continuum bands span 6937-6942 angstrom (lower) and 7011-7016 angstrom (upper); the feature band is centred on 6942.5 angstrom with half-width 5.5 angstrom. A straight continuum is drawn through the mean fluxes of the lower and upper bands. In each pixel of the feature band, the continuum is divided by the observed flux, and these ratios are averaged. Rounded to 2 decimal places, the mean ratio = 0.98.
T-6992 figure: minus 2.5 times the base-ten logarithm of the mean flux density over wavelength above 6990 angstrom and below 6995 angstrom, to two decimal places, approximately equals -2.49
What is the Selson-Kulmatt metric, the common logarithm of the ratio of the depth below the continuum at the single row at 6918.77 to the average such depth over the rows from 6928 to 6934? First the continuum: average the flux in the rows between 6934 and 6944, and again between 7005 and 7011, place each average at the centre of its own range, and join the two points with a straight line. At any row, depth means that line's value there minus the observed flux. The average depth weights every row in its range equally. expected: 0.00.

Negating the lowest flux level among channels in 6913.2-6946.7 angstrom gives -8.2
